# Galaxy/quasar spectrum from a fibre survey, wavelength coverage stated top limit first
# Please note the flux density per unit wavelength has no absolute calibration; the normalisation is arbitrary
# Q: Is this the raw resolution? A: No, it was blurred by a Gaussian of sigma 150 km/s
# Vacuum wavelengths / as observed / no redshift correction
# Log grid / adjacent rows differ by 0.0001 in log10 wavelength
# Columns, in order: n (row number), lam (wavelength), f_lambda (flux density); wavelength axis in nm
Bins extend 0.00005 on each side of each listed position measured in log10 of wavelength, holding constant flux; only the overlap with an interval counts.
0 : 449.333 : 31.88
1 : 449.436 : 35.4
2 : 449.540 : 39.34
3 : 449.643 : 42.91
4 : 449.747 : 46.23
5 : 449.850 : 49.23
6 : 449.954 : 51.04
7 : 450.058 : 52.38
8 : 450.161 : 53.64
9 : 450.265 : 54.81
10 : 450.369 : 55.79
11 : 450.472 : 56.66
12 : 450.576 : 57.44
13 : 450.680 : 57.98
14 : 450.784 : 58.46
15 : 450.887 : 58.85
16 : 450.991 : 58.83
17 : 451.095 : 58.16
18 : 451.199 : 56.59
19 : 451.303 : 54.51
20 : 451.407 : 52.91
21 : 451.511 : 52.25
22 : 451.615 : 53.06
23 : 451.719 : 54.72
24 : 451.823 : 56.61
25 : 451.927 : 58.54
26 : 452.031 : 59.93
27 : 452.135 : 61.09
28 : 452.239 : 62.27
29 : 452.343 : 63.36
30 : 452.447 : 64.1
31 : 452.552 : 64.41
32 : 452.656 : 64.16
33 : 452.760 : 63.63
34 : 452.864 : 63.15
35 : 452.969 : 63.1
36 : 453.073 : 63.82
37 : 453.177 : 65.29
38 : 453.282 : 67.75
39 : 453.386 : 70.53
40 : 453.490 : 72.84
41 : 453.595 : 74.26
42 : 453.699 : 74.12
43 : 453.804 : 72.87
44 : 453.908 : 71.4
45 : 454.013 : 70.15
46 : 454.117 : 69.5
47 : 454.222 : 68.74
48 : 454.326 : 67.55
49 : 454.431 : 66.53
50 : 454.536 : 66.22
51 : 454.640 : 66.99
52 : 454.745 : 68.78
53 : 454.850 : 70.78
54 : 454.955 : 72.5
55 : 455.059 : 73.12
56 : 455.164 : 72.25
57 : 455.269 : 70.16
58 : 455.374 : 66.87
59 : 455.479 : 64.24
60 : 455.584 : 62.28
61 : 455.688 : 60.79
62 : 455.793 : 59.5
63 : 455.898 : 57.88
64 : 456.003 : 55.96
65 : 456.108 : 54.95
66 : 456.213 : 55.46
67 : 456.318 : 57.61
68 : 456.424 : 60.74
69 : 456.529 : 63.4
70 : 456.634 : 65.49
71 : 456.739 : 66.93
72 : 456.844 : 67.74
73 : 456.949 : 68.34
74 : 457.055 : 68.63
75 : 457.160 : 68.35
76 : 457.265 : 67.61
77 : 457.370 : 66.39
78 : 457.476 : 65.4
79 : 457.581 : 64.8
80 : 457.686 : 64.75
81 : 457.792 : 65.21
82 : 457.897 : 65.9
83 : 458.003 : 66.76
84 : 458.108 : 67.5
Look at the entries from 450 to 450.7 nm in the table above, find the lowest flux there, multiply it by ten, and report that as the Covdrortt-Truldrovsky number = 524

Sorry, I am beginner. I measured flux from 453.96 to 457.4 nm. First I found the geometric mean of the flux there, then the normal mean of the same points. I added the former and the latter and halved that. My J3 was 65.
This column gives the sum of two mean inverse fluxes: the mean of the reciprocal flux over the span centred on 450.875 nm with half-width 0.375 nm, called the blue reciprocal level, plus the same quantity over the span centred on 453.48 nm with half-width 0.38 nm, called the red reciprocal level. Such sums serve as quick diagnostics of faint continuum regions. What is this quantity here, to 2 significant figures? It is 0.031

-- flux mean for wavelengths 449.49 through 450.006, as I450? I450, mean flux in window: 46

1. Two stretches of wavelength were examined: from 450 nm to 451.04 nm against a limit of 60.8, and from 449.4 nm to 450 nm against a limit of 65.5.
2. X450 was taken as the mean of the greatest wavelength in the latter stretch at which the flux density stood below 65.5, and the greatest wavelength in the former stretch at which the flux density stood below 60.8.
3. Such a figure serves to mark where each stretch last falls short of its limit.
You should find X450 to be 450.47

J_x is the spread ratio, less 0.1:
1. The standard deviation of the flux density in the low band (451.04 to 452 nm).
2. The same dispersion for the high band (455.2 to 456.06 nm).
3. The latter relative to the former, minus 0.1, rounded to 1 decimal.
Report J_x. 1.9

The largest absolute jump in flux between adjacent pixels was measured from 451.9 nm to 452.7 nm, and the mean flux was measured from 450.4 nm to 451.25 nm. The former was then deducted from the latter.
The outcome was 56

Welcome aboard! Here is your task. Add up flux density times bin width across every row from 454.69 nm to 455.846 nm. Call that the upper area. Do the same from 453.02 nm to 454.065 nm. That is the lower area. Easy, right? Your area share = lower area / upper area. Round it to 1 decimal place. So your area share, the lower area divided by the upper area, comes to 0.9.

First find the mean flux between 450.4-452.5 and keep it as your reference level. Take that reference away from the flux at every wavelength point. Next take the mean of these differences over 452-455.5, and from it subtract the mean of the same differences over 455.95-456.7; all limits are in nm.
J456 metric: 8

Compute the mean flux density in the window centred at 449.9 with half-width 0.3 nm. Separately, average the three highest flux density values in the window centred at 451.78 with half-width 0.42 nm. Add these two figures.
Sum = 109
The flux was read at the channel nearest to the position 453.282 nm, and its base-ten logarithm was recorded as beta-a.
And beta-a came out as 1.83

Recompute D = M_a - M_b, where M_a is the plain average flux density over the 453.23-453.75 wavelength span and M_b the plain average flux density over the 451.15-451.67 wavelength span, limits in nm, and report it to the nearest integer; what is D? 18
